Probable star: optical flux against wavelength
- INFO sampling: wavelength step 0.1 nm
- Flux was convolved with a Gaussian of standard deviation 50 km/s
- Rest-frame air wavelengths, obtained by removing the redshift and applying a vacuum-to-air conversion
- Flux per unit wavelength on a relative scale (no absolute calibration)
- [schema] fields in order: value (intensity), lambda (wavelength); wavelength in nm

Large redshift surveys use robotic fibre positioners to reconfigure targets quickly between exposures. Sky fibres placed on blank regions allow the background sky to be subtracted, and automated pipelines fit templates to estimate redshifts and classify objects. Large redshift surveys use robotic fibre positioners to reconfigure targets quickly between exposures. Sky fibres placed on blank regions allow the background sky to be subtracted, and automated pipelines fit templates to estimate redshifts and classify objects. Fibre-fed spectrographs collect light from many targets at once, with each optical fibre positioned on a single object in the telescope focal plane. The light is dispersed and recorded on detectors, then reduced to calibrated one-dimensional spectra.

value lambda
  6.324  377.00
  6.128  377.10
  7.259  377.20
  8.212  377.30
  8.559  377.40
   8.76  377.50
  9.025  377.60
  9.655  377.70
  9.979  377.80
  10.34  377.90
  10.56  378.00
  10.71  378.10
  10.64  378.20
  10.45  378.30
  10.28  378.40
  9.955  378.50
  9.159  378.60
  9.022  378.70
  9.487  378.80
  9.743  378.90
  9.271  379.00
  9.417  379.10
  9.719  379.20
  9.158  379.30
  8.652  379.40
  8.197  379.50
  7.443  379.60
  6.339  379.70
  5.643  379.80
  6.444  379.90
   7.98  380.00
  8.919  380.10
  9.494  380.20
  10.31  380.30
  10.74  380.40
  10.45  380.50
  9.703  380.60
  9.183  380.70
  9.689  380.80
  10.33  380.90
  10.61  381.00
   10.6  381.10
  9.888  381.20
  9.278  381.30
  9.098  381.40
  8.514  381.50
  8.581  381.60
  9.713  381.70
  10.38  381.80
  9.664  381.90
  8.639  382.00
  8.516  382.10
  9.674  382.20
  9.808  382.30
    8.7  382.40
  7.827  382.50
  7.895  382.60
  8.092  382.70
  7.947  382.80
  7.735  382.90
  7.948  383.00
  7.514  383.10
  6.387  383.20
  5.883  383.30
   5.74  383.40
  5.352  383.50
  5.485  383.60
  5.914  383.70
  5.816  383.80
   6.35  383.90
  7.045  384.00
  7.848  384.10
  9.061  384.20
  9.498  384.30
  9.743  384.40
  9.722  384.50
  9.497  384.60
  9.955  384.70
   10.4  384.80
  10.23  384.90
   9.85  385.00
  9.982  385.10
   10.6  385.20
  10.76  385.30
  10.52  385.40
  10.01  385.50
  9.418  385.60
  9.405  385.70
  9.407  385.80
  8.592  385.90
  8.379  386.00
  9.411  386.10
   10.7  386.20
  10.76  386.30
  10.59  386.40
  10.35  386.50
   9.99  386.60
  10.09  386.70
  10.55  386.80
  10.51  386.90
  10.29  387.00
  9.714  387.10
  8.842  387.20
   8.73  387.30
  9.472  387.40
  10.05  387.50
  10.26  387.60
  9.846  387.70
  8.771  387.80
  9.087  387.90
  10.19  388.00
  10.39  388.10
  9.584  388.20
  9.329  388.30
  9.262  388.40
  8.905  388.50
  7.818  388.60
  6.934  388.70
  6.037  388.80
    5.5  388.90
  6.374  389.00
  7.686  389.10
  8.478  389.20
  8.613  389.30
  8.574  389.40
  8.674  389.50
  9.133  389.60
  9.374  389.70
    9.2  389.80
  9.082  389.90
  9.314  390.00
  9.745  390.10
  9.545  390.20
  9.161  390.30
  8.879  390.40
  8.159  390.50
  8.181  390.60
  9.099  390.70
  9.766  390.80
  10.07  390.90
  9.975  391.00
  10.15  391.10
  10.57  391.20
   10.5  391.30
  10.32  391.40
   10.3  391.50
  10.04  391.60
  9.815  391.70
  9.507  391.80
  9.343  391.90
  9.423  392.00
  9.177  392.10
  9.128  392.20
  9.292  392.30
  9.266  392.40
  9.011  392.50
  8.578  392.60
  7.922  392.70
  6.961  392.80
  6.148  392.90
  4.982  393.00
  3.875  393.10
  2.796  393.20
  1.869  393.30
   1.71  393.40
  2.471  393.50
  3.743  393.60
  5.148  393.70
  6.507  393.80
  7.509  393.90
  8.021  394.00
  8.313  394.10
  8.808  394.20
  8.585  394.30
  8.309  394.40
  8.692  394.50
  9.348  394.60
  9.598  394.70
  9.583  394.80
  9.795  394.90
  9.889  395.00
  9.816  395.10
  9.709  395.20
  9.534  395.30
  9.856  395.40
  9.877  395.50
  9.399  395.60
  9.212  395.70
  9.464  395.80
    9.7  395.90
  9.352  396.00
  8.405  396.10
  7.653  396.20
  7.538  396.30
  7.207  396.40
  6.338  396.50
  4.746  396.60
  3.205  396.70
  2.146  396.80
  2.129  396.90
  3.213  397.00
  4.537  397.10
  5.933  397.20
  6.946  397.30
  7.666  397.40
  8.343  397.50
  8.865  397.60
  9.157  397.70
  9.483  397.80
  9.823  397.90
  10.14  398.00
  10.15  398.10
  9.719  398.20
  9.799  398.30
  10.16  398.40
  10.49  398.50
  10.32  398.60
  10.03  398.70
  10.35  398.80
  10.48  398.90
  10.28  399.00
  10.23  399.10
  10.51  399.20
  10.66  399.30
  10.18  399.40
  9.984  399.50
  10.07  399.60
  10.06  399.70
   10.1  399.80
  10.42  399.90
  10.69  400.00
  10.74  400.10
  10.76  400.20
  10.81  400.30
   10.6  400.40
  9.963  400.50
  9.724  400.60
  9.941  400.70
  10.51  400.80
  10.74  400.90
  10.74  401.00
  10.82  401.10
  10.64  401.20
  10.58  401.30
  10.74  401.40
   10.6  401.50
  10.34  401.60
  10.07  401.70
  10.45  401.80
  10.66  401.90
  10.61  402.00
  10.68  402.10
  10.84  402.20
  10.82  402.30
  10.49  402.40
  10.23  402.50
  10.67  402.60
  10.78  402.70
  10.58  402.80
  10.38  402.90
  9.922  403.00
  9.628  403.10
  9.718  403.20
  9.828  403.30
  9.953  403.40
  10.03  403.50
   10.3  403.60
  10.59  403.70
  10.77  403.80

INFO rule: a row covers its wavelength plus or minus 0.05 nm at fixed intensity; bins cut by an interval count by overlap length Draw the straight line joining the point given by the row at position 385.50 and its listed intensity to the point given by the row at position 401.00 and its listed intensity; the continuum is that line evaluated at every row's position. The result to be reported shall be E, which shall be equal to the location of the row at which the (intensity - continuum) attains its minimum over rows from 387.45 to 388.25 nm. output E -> 387.80 nm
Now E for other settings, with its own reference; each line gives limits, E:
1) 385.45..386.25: 386.00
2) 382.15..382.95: 382.90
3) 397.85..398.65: 398.20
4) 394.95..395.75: 395.70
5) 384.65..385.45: 385.00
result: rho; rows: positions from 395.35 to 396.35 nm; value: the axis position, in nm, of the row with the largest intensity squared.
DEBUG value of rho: 395.50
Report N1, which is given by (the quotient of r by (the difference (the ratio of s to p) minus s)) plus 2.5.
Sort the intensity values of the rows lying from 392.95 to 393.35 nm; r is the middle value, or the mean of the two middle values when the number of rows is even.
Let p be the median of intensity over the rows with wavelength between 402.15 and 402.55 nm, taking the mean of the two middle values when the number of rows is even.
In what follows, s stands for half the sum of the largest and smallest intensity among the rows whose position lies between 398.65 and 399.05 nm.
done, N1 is 2.1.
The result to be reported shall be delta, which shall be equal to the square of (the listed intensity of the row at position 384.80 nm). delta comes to 108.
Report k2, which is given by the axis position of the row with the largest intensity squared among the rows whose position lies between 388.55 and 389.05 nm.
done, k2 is 388.60 nm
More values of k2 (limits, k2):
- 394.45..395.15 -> 395.00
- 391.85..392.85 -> 392.00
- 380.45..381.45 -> 381.00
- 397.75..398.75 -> 398.50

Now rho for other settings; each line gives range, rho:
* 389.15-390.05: 389.70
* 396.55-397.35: 397.30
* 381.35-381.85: 381.80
